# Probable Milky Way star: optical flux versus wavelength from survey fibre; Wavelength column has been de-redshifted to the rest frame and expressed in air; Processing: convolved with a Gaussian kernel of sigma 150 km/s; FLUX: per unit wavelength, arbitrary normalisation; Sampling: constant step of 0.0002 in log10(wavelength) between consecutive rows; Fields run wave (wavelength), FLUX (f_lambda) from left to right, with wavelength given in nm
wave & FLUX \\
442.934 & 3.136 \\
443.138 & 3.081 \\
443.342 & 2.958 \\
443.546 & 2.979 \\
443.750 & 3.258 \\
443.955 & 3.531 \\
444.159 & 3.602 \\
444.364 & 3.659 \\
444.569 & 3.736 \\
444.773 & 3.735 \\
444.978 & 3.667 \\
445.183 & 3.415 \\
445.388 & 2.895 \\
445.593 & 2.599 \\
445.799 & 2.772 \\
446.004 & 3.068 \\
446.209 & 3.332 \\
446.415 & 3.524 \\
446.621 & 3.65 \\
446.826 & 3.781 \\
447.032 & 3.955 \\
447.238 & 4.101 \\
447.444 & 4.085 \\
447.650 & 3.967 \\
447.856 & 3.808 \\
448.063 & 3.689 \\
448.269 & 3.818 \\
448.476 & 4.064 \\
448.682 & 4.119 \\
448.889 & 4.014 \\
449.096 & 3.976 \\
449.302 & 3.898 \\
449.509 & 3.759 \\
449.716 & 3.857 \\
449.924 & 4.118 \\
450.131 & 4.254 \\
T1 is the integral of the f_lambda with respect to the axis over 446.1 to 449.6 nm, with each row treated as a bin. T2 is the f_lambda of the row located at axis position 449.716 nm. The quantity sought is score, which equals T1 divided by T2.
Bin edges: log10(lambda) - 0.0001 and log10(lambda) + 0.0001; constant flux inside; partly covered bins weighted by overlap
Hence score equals 3.5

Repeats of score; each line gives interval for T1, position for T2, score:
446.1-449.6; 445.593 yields 5.2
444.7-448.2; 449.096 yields 3.1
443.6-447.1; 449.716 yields 3.1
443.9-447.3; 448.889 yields 2.9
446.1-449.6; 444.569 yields 3.6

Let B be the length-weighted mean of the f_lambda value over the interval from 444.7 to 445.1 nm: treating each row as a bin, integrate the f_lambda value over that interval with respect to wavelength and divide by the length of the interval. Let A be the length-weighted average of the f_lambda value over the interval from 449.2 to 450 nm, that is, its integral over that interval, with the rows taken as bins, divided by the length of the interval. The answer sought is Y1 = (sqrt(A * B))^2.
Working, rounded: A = 3.9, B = 3.7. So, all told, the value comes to 14.4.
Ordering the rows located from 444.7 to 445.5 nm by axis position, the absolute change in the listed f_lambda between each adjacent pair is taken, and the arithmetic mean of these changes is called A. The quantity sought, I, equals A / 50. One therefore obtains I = 0.0056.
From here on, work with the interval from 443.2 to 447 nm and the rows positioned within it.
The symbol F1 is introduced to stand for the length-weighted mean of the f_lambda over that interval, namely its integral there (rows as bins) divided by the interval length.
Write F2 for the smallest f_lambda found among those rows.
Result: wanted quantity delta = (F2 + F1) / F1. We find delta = 1.78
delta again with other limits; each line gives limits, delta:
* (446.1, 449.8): 1.86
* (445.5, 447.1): 1.78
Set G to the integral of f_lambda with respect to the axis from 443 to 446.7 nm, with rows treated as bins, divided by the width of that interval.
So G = 3.30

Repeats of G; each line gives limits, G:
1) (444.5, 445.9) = 3.25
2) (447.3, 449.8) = 3.93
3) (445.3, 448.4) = 3.54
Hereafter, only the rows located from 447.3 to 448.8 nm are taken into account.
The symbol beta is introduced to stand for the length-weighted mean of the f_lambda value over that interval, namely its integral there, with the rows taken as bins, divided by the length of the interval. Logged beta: 3.9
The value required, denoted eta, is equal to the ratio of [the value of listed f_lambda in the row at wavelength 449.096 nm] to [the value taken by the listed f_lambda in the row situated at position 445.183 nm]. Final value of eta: 1.16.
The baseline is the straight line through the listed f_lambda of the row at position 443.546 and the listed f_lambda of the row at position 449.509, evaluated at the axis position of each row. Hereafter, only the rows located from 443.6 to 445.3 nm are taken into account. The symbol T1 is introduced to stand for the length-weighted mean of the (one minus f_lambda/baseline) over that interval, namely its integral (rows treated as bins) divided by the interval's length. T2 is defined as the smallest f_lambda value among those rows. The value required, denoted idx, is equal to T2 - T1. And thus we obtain 3.41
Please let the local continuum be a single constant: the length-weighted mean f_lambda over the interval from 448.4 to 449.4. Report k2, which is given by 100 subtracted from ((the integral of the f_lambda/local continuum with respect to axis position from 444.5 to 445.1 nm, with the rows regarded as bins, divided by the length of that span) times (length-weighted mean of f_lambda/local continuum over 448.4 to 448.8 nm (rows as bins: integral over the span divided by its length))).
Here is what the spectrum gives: -99.1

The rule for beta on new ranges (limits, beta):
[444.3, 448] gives 3.5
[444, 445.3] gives 3.6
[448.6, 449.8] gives 3.9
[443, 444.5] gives 3.3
